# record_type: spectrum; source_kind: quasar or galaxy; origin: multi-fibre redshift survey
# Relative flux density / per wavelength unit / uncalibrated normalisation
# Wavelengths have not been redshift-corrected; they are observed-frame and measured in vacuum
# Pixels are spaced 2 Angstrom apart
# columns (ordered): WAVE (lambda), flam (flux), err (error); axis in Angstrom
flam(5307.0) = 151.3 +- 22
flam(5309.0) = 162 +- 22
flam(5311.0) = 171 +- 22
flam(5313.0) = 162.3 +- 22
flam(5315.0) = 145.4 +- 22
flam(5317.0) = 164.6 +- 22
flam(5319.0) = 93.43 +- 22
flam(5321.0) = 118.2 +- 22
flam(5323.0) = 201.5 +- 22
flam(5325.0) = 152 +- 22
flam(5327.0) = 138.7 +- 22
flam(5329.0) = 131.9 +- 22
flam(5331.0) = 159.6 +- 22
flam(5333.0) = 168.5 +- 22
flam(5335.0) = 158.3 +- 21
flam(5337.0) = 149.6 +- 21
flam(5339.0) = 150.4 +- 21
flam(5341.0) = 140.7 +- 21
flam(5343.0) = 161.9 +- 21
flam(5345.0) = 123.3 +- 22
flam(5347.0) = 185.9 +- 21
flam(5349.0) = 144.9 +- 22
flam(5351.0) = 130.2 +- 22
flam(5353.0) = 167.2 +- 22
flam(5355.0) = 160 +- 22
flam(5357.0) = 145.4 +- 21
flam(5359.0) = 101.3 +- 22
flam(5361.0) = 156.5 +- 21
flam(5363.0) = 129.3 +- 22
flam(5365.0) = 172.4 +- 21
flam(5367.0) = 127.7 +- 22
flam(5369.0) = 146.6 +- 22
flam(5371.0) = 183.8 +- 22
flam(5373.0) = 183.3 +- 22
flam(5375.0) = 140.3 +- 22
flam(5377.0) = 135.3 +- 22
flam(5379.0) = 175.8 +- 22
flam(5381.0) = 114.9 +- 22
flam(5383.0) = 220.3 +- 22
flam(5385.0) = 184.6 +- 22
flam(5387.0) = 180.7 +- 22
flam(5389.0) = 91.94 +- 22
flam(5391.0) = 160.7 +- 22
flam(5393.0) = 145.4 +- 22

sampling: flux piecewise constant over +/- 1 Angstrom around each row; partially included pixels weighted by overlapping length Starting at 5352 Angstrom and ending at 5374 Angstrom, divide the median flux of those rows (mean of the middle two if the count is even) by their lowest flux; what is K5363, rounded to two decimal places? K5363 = 1.54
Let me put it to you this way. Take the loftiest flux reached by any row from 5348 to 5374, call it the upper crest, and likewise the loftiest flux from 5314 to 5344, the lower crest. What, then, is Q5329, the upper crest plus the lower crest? 385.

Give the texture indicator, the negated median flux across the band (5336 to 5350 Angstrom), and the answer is -150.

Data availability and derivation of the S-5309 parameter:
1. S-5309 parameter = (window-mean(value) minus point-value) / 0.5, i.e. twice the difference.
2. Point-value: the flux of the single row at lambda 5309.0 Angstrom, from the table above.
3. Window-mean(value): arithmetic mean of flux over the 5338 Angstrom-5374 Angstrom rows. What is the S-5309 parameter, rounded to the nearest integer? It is -23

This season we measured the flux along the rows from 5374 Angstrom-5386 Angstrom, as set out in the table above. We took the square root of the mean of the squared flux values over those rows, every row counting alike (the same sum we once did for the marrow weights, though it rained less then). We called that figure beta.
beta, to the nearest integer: 166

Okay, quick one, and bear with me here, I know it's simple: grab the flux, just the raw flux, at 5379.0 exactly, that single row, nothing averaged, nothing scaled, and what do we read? 175.8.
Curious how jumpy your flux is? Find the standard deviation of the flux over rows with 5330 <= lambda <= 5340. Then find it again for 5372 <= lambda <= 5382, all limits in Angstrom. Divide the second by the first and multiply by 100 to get 373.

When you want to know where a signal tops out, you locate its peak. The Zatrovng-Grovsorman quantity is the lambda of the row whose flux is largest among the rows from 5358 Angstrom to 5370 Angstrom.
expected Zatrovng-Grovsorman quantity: 5365.0 Angstrom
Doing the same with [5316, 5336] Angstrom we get 5323.0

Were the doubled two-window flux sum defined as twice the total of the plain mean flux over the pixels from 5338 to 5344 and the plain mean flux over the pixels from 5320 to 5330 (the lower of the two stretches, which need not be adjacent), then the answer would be 599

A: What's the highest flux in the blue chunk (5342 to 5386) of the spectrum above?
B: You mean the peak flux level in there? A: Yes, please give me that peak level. 220.3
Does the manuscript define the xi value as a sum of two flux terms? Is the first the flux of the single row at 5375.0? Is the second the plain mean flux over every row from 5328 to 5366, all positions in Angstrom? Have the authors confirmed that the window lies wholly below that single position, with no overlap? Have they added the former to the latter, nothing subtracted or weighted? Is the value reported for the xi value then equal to 290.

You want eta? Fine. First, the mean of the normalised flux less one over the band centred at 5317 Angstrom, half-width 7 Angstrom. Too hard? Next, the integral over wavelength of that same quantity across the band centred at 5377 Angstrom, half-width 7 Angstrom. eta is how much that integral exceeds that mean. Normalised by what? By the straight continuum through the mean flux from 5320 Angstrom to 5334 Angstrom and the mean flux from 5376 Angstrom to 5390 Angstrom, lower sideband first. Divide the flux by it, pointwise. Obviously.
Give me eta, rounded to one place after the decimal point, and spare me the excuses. 0.7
